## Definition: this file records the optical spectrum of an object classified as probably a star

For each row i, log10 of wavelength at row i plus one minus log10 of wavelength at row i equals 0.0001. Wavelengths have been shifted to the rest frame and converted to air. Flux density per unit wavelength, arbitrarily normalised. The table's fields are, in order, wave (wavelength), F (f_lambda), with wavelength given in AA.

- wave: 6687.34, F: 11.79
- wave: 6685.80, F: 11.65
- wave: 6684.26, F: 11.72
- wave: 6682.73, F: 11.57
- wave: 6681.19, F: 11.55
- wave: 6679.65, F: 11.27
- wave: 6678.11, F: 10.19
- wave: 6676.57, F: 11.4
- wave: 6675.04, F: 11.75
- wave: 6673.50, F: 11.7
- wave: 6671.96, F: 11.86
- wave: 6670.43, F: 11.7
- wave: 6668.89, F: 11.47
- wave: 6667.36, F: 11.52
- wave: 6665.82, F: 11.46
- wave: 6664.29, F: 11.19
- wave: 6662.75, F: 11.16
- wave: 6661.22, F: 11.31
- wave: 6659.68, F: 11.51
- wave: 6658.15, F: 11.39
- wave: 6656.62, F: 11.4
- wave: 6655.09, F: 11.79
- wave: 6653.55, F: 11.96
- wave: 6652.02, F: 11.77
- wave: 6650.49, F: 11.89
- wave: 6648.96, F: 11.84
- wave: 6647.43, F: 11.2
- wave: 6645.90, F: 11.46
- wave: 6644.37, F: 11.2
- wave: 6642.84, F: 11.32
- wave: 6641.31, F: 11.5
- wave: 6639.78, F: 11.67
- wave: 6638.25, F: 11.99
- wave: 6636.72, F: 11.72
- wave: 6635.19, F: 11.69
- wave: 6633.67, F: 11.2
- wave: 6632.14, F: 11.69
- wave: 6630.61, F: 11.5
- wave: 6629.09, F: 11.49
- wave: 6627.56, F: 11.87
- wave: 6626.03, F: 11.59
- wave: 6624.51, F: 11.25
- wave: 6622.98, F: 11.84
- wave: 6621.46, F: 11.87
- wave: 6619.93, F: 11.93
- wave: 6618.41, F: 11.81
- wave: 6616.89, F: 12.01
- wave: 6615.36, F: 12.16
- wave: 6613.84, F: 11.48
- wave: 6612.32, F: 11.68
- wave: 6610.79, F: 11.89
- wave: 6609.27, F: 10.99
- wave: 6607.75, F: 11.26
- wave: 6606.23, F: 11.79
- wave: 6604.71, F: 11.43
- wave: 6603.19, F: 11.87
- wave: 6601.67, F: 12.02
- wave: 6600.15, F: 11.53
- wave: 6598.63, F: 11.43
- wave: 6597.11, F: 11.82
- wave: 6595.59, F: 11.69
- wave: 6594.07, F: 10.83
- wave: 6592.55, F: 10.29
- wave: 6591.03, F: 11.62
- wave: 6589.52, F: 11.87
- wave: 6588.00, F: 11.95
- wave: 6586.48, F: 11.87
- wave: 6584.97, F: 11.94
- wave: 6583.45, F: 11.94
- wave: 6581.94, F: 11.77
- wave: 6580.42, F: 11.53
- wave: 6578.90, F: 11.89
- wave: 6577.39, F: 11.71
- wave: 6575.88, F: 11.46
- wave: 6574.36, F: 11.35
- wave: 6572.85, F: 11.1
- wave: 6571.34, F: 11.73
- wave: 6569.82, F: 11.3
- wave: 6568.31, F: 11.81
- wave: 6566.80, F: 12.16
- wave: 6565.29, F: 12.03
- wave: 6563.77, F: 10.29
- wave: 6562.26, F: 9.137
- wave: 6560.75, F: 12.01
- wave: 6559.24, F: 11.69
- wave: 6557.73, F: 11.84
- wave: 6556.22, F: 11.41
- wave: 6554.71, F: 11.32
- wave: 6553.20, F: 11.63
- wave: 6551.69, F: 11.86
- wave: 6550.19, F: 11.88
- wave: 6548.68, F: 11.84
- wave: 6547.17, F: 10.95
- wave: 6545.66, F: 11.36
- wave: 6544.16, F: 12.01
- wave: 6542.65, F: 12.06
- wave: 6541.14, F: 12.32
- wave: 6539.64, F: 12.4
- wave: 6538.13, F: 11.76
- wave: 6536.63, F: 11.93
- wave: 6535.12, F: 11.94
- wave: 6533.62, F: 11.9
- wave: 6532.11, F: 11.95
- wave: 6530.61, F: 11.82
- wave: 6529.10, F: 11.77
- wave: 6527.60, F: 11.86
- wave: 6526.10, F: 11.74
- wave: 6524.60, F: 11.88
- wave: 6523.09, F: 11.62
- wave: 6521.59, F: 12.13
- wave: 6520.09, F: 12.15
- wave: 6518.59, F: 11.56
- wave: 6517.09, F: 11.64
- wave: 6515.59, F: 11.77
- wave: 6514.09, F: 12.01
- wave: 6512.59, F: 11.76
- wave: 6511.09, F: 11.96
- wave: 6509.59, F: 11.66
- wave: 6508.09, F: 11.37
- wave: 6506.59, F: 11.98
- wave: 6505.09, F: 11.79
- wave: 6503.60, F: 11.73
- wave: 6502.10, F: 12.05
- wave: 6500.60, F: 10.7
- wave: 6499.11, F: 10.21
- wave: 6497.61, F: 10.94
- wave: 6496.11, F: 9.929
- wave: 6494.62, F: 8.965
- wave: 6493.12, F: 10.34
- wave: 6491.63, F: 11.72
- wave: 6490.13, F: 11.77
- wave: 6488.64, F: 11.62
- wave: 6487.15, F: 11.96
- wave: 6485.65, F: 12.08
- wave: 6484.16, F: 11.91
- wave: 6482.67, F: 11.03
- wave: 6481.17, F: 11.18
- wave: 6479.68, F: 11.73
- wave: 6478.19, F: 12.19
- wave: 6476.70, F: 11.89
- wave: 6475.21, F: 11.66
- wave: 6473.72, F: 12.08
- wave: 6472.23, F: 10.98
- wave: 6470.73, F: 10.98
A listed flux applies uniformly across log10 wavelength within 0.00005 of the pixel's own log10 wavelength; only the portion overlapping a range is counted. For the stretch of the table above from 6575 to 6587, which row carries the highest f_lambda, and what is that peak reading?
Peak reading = 11.94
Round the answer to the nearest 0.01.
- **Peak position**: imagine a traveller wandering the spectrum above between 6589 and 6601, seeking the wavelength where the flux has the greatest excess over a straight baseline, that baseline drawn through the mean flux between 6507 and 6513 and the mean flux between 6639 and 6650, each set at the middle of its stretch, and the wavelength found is 6589.52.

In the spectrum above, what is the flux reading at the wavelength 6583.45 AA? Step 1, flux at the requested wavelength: 11.94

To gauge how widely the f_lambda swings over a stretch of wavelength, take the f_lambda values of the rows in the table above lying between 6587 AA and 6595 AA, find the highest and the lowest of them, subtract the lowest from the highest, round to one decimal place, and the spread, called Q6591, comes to 1.7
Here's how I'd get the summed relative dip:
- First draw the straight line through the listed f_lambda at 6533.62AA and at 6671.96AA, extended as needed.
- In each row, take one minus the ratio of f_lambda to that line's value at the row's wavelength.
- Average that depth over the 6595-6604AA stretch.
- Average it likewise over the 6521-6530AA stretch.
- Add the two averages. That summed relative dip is 0.019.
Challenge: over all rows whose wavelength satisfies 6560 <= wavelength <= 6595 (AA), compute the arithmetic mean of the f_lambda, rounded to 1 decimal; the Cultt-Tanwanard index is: 11.5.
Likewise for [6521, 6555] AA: 11.8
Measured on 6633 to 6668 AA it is 11.5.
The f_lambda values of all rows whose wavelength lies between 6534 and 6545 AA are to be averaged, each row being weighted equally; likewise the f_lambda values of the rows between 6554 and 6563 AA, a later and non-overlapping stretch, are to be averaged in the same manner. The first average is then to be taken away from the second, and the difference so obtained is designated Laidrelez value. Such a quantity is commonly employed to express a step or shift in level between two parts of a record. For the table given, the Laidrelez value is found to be -0.8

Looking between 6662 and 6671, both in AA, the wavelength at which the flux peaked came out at 6670.43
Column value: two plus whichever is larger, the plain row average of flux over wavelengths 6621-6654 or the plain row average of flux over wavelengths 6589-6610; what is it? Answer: 13.6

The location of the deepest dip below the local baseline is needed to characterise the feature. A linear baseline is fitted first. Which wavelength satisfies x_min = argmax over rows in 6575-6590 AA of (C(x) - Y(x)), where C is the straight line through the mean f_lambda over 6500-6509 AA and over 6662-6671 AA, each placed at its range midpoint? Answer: 6575.88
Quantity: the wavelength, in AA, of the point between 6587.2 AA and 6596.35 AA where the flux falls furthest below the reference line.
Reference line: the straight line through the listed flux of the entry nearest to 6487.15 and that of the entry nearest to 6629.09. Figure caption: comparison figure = 6592.55 AA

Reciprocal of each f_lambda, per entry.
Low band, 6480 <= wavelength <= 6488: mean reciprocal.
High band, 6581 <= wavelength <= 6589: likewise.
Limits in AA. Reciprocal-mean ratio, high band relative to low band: 0.98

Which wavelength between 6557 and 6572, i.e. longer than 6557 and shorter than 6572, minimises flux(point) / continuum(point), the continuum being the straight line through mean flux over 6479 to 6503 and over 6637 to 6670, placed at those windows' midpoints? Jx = 6562.26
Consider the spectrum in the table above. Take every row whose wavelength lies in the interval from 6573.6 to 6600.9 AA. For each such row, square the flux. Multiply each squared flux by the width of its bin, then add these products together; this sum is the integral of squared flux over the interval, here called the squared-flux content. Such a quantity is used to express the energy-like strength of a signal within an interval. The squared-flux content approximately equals 3667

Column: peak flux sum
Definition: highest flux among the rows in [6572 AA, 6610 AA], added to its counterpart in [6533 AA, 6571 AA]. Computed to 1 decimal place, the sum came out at 24.4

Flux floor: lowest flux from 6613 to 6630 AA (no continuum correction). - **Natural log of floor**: 2.42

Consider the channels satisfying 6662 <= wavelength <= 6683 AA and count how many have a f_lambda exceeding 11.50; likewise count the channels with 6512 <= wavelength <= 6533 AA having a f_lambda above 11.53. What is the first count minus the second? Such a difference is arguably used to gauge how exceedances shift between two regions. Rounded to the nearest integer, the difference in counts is -7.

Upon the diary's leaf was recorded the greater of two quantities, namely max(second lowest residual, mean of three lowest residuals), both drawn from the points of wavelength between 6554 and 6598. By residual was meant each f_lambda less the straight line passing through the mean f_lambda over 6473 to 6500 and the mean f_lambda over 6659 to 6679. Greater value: -1.1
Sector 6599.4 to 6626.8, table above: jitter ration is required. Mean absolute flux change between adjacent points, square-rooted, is 0.58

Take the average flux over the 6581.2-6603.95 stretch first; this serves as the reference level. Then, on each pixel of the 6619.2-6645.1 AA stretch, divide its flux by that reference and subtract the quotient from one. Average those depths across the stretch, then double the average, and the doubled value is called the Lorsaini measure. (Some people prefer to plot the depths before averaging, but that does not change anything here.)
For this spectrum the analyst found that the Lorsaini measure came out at 0.004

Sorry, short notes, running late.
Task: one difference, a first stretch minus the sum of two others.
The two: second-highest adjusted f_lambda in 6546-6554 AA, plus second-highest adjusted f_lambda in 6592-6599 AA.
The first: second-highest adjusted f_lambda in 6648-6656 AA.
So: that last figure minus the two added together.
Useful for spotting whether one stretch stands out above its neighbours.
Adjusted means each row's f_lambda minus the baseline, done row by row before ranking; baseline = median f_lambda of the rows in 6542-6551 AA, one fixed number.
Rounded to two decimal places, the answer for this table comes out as 0.20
